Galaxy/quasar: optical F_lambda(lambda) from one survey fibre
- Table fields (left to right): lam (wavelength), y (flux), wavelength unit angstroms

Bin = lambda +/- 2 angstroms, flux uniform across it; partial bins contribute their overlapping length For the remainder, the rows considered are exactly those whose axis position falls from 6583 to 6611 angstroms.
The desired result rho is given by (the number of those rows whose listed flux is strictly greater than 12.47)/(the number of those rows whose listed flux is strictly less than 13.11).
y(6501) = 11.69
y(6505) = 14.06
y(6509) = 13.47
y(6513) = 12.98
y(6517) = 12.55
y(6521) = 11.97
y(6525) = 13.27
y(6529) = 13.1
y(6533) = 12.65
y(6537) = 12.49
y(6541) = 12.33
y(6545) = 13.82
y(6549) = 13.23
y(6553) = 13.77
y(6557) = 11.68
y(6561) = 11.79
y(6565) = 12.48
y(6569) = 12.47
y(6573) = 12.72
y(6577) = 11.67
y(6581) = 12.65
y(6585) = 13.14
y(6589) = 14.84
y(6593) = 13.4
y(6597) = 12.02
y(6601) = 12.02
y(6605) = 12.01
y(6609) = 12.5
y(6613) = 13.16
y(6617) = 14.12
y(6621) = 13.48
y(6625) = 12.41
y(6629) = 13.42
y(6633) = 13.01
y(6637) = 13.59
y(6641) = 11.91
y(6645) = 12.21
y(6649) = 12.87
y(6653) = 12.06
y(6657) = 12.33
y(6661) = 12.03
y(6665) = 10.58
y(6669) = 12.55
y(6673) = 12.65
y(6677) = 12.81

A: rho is 1.0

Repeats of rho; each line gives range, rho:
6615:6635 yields 2.0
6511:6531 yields 1.0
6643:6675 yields 0.4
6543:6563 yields 1.5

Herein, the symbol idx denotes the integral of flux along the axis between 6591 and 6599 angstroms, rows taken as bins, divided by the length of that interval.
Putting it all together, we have 12.7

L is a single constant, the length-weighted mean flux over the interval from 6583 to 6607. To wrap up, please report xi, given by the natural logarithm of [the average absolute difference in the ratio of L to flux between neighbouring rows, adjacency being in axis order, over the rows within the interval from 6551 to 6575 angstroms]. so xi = -2.96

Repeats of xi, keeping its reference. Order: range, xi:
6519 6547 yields -3.02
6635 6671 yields -2.48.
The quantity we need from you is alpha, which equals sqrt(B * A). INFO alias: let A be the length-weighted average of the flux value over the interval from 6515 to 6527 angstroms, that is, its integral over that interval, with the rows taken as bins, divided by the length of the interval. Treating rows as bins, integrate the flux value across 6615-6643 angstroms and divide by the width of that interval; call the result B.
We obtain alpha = 12.9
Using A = 12.6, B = 13.1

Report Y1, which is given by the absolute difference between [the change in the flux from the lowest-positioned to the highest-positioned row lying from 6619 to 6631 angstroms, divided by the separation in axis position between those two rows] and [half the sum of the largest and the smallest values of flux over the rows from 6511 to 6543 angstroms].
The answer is 12.63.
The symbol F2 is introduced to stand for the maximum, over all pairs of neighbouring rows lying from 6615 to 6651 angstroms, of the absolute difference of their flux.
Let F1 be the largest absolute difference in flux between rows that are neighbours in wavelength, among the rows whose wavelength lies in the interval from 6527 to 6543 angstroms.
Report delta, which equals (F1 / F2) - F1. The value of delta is -0.18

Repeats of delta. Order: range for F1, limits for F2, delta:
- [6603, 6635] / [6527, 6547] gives -0.35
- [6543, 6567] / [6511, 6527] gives -0.48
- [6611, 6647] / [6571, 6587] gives -0.08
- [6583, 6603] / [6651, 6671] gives -0.84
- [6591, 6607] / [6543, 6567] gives -0.72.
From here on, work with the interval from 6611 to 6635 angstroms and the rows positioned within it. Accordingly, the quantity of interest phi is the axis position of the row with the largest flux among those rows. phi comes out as 6617 angstroms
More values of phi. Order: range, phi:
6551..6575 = 6553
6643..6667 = 6649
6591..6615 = 6593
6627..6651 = 6637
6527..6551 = 6545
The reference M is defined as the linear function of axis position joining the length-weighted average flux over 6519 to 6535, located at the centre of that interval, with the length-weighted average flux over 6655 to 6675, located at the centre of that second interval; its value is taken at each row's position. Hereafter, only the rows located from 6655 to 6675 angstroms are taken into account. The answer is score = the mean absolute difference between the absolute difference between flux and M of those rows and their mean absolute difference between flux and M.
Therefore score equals 0.38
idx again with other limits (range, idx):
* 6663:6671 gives 11.6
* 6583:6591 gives 14.0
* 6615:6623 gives 13.8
